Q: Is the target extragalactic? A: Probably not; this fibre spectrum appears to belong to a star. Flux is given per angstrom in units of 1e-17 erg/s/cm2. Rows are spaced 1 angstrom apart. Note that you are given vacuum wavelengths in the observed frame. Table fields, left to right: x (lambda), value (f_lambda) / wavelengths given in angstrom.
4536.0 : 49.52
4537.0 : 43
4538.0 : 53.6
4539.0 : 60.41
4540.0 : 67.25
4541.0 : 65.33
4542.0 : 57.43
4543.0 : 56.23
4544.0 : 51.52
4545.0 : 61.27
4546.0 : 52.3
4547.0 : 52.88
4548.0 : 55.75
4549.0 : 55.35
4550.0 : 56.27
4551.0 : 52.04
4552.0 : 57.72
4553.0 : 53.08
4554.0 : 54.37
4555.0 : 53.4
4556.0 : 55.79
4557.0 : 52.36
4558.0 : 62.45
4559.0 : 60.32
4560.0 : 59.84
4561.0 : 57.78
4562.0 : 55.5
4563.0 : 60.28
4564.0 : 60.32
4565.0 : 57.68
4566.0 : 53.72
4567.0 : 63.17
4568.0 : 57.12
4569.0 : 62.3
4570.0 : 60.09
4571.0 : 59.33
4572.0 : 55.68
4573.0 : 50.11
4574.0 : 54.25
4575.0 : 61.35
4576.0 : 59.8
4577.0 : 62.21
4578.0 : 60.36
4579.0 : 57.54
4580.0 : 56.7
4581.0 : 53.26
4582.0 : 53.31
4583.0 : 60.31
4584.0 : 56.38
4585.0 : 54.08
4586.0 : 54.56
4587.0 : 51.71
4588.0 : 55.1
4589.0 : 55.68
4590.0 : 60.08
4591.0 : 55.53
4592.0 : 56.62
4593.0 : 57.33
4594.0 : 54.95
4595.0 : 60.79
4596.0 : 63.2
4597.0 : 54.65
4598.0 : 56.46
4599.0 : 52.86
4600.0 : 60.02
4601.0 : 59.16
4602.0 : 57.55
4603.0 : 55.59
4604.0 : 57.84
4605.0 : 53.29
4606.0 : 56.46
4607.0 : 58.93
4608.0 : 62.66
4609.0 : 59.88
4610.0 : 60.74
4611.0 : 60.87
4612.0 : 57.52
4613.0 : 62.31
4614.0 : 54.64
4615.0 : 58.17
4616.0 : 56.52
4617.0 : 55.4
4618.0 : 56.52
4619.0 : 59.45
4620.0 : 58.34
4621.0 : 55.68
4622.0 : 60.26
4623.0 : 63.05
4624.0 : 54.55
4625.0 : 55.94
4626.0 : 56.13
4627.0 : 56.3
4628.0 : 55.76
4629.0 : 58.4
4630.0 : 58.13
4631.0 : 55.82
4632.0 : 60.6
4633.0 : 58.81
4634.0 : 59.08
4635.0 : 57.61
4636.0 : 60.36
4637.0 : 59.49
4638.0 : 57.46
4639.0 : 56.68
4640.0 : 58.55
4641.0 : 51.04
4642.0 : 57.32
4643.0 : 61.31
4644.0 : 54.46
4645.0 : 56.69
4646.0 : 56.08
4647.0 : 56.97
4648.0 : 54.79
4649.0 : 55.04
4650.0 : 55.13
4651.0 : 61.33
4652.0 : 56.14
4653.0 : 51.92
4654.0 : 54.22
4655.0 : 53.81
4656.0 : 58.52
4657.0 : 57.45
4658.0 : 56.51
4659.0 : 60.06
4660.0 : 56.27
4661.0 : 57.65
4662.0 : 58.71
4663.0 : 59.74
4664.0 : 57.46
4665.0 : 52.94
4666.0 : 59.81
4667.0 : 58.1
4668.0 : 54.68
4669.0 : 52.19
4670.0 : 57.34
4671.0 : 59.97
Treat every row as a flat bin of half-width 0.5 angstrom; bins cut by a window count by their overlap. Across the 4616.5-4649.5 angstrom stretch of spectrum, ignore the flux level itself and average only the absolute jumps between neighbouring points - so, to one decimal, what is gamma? 2.5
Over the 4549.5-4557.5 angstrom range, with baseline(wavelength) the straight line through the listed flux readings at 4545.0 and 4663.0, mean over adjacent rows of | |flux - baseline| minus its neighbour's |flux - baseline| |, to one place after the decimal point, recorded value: 3.2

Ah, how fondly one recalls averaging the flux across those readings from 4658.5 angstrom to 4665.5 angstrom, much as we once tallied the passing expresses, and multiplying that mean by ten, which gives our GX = 575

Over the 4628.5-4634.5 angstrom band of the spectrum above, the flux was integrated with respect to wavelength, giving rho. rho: 351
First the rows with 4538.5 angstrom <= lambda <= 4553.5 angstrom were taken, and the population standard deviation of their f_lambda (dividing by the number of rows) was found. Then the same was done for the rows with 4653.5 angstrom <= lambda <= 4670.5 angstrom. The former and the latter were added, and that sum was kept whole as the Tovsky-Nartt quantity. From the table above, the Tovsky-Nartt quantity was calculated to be 7.0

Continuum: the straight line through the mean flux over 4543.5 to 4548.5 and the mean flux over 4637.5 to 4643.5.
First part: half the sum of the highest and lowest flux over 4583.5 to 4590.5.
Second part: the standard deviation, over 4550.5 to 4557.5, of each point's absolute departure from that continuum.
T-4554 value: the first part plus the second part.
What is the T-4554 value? 56.8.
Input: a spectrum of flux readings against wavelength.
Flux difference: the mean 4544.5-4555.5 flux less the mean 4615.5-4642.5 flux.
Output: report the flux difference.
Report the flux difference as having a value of -2.6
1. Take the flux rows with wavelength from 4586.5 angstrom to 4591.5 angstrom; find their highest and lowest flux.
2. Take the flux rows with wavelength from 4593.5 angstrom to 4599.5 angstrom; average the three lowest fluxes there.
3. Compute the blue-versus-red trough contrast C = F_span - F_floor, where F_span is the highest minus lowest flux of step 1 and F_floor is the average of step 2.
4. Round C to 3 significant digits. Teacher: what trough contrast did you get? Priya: -45.8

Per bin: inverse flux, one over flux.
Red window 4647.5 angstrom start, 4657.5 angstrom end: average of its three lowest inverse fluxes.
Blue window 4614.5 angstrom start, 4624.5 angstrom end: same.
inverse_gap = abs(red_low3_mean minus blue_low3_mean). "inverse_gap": 0.0005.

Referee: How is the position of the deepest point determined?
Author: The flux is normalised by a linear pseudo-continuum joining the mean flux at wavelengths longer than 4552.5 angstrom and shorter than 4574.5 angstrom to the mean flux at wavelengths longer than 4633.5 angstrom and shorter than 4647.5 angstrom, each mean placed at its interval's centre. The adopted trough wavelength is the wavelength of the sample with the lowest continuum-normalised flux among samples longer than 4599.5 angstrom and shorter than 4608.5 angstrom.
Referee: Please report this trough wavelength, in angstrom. 4605.0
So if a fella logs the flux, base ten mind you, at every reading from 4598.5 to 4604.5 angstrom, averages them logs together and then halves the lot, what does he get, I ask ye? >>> 0.878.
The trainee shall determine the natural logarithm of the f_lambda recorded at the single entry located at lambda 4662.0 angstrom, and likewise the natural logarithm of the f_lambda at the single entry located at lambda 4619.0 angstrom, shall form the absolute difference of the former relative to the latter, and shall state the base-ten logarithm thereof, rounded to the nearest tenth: -1.9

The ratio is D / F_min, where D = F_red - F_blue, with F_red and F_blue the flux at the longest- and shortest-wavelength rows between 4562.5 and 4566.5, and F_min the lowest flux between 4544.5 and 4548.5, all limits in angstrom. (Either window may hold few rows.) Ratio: -0.13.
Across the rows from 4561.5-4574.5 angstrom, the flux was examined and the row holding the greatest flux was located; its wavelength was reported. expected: 4567.0 angstrom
